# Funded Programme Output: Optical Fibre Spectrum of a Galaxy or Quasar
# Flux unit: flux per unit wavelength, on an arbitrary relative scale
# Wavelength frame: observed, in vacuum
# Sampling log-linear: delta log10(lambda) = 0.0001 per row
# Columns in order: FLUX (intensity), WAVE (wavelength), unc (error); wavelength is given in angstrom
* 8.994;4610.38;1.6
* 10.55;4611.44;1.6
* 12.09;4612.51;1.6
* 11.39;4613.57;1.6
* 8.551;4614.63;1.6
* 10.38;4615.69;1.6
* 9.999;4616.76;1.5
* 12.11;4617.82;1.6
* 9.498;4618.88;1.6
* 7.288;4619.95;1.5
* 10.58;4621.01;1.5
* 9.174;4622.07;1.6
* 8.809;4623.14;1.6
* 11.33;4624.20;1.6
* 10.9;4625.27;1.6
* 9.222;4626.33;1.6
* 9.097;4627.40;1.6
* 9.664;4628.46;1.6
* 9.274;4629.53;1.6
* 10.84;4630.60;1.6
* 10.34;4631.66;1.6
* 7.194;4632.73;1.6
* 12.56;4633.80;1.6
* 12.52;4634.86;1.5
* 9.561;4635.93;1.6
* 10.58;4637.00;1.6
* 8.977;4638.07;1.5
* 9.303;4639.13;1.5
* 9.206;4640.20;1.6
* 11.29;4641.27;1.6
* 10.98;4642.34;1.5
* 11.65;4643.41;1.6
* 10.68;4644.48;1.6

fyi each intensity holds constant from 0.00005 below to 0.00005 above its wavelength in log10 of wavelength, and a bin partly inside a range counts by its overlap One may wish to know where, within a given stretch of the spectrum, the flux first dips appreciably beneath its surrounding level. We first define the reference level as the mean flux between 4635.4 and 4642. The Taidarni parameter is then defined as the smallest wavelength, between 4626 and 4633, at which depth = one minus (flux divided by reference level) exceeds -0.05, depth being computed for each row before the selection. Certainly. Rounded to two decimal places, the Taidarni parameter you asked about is 4626.33 angstrom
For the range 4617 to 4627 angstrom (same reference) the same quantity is 4618.88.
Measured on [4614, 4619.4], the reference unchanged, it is 4614.63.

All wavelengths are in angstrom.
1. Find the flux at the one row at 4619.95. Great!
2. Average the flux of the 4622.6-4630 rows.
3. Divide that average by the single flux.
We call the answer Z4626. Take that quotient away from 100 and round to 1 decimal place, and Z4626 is 98.7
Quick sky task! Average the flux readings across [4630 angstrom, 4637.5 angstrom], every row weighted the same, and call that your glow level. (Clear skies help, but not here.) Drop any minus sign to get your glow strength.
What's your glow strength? 10.5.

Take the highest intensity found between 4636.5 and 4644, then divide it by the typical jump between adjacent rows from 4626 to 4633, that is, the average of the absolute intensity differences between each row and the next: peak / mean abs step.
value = 11.1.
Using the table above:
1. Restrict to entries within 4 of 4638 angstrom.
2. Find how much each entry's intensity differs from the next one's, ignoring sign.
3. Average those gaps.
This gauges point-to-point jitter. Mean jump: 1.3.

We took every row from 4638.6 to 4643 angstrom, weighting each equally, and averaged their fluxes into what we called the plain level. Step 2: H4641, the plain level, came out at 10.2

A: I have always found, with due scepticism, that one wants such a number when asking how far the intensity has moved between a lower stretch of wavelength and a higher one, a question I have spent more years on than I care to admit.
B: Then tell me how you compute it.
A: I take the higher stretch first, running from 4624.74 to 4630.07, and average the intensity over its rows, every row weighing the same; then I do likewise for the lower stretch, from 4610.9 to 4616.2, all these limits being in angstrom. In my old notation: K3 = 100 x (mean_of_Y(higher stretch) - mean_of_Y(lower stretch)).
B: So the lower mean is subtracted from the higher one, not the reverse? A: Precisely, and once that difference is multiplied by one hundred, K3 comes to -96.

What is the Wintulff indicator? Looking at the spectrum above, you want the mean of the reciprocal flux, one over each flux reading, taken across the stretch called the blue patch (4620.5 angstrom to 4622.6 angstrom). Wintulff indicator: 0.102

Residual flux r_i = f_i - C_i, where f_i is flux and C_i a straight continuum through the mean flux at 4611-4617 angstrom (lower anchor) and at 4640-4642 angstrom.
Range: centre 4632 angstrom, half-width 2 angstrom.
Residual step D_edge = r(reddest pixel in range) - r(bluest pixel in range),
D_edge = 2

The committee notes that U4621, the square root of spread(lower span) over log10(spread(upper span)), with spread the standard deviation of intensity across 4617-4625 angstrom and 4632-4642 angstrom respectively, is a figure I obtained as 2.6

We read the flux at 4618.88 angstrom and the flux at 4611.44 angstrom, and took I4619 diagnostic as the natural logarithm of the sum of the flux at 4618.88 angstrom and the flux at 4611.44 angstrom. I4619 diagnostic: 3.00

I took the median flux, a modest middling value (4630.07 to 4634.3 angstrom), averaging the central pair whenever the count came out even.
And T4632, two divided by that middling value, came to 0.189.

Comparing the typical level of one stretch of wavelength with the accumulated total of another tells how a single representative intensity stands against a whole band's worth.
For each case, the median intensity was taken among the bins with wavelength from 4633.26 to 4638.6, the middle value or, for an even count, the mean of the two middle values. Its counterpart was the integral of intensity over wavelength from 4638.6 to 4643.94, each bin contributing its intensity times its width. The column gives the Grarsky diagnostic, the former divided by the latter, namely 0.189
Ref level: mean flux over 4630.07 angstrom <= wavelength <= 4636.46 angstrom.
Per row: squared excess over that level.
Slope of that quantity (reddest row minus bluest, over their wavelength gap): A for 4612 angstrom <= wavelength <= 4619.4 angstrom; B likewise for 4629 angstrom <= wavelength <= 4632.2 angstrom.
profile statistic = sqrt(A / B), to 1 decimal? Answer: 0.6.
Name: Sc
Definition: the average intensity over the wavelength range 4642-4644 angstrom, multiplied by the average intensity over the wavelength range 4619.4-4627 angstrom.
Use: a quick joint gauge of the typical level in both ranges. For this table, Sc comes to 109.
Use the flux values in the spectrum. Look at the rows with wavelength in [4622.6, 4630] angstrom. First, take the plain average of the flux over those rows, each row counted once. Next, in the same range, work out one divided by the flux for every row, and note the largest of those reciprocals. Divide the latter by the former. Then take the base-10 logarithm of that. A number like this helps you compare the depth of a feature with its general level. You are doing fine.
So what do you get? -1.93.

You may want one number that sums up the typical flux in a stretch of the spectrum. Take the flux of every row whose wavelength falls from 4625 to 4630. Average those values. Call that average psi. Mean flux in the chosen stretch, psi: 9.6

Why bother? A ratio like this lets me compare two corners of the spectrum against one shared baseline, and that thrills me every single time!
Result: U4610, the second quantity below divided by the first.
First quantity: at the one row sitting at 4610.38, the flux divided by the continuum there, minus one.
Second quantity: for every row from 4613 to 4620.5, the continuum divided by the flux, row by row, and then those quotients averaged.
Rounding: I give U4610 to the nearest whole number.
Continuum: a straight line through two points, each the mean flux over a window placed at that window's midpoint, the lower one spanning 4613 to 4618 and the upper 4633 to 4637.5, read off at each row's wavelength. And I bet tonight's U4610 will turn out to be -9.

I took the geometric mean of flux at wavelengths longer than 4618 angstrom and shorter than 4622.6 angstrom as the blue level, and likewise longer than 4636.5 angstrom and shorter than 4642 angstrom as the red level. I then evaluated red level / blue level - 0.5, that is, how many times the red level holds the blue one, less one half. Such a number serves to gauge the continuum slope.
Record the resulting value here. 0.586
